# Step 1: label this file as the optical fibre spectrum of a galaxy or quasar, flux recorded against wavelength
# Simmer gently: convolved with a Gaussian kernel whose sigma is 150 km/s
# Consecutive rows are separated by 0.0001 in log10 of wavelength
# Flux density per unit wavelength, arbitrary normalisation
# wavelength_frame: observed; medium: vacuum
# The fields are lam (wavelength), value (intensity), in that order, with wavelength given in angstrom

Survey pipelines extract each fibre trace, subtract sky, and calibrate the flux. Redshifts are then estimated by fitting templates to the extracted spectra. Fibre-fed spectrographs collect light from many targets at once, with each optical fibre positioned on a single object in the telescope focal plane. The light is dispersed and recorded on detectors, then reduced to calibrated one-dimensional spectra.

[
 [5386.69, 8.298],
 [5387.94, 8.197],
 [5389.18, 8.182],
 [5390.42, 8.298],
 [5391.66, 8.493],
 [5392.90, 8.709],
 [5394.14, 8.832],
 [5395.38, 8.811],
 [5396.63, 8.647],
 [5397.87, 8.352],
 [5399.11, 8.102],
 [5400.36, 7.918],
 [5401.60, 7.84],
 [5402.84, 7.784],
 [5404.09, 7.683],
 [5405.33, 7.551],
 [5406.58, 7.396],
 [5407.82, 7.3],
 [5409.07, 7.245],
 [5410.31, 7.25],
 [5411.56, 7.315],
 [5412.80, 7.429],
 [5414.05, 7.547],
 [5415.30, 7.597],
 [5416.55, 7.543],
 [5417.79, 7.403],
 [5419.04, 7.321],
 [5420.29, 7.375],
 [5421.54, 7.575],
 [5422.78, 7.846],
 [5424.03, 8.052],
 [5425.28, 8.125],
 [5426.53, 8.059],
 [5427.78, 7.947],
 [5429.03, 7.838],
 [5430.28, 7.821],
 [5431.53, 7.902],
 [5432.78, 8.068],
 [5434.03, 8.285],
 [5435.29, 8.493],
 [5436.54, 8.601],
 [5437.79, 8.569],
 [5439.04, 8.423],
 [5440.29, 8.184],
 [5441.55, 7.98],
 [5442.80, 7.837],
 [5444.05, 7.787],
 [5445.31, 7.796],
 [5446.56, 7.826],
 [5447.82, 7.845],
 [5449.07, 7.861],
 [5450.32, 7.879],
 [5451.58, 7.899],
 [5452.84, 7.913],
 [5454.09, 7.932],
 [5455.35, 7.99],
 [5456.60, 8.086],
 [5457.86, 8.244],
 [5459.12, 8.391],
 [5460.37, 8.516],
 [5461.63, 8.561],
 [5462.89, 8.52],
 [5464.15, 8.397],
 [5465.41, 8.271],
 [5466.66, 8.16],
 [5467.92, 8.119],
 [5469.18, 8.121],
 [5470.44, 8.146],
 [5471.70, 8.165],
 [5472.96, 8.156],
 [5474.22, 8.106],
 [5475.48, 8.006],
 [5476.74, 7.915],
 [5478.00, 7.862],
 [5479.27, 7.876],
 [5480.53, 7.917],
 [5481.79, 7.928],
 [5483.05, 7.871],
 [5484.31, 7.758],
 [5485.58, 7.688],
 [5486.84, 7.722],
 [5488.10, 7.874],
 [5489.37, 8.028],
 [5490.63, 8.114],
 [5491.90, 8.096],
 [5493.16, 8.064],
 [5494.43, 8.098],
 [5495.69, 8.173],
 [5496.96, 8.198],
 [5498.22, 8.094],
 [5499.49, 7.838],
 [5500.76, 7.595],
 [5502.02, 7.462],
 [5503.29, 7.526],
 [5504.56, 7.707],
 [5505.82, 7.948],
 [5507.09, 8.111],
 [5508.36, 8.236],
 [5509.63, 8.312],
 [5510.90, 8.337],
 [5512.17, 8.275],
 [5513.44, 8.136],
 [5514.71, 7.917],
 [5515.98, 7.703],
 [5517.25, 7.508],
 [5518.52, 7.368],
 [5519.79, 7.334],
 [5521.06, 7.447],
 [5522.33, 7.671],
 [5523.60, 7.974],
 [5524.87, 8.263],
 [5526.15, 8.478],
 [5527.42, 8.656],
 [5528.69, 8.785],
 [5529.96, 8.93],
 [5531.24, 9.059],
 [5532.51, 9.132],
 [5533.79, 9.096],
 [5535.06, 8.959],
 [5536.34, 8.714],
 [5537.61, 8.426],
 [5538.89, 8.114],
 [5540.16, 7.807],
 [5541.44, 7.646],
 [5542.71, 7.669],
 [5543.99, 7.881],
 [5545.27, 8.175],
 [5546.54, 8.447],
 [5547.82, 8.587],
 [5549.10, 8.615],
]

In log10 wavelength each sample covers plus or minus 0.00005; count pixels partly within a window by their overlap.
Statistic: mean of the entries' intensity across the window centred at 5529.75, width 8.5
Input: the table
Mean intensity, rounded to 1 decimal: 8.9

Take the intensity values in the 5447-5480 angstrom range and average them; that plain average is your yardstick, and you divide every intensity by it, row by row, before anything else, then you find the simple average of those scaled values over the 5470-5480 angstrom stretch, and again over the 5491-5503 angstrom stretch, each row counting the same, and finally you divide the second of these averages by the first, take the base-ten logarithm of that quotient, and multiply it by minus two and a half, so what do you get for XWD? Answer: 0.010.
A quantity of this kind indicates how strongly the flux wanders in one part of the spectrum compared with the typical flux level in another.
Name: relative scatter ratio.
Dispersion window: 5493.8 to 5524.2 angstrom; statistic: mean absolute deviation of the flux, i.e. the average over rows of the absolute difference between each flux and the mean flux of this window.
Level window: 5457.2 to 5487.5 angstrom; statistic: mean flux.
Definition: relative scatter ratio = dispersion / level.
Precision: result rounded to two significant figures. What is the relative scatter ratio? 0.036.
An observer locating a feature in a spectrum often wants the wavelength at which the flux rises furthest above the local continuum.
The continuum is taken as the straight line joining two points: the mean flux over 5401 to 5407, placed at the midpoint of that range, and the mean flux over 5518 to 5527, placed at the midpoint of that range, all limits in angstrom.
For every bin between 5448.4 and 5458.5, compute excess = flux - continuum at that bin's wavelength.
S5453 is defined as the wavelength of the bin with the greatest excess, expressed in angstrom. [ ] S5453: 5457.86 angstrom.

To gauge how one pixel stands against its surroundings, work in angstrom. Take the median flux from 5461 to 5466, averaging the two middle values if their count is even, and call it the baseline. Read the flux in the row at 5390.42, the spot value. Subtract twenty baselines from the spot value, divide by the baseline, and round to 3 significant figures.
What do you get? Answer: -19.0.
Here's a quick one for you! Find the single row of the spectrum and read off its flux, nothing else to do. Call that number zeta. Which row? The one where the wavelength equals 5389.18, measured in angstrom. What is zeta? 8.182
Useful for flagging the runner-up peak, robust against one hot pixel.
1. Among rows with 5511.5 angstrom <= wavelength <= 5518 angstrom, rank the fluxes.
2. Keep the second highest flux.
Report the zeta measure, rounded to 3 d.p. 8.136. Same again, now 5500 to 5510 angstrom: 8.236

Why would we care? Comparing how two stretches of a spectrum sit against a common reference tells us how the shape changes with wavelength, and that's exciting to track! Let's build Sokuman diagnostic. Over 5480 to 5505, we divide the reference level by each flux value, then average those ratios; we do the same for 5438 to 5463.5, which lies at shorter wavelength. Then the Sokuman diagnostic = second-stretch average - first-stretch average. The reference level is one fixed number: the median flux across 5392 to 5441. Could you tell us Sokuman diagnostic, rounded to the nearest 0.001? -0.023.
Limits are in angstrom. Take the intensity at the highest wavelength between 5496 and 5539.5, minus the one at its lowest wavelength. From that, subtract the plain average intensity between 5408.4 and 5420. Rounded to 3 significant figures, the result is -7.49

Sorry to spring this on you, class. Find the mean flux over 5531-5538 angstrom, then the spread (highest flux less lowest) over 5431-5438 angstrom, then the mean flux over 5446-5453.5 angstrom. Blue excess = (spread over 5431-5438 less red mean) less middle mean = -16.1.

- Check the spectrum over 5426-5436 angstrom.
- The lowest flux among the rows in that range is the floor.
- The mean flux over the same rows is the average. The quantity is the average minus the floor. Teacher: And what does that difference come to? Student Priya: 0.23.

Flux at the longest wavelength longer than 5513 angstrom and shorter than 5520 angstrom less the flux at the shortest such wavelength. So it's -0.80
